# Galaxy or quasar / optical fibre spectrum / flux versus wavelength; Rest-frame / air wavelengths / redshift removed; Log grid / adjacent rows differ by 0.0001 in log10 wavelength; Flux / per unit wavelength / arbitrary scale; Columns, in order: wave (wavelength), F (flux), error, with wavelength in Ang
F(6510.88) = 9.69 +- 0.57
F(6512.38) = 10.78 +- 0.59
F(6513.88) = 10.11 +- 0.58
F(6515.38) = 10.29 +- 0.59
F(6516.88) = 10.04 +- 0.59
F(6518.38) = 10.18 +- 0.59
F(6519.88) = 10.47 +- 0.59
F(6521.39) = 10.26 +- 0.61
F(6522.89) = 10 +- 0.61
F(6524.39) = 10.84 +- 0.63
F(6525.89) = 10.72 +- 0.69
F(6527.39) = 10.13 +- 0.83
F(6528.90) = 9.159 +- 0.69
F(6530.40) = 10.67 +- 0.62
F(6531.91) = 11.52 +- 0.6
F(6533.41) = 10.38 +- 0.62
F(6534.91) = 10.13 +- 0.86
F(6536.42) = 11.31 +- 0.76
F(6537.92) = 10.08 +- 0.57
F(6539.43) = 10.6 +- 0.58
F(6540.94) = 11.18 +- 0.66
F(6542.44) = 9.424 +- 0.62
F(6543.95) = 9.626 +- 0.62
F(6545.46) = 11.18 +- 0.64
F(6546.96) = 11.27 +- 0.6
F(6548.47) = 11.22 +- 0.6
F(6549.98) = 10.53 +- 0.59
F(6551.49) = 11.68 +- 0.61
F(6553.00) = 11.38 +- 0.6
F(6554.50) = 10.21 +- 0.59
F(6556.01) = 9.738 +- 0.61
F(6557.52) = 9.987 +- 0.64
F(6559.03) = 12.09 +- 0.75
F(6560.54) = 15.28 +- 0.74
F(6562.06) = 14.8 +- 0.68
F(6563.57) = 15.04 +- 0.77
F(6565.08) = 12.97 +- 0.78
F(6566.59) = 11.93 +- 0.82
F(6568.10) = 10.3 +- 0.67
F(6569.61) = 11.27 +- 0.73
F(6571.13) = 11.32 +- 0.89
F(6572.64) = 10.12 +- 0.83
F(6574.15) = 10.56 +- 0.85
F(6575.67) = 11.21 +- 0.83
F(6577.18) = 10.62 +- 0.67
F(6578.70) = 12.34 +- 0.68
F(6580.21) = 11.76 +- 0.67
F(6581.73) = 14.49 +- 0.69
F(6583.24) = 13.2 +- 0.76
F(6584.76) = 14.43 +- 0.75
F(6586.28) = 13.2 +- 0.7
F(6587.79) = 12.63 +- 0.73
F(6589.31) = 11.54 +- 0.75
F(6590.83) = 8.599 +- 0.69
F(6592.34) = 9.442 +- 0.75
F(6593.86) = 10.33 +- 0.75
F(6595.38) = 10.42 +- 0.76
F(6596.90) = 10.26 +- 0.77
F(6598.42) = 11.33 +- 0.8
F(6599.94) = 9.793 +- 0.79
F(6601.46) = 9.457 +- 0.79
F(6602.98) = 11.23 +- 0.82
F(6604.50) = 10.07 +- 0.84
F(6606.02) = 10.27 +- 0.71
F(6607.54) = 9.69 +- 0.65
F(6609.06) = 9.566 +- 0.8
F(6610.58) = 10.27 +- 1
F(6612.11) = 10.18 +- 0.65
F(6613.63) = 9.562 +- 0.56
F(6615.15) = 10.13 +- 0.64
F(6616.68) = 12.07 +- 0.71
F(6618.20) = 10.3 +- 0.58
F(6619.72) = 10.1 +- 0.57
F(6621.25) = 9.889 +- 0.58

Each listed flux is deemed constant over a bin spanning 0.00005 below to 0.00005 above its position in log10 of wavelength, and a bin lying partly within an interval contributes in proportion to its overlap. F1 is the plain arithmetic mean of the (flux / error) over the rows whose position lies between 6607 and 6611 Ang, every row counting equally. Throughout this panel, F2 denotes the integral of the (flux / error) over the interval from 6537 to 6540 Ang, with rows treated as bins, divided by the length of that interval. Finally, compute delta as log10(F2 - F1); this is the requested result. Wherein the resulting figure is 0.7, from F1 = 12.4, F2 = 17.8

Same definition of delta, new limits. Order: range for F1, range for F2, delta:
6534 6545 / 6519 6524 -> 0.1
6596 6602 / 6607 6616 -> 0.1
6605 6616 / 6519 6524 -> 0.4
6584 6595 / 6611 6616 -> -1.0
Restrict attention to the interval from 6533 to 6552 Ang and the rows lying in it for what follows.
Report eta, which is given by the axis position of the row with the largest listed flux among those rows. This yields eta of 6551.49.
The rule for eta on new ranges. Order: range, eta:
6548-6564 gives 6560.54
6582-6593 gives 6584.76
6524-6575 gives 6560.54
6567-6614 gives 6581.73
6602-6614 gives 6602.98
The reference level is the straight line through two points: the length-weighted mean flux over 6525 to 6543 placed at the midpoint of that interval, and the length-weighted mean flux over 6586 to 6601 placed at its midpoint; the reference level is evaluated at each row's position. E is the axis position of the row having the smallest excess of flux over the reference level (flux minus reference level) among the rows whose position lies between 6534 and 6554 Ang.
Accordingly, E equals 6542.44 Ang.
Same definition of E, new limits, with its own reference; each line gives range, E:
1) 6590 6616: 6590.83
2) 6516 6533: 6528.90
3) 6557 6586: 6557.52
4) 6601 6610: 6601.46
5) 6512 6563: 6528.90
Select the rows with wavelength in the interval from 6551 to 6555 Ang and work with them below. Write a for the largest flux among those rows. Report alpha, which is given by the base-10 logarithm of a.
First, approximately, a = 11.68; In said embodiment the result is 1.07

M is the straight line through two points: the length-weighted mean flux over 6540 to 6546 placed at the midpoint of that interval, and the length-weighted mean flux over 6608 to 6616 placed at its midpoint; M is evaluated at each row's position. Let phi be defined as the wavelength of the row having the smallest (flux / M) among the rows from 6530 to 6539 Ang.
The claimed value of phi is 6537.92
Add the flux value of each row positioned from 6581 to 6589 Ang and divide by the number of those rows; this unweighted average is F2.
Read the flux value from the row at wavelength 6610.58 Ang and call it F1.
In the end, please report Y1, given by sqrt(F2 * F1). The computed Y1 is 11.8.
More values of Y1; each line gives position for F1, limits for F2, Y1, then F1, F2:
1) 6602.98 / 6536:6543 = 10.9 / 11.23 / 10.5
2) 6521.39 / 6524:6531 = 10.3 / 10.26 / 10.3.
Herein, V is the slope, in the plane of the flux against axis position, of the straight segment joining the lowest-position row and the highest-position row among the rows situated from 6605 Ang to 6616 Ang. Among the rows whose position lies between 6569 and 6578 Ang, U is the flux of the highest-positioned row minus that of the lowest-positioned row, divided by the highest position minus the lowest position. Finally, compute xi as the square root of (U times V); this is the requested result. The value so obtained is 0.036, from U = -0.09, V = -0.015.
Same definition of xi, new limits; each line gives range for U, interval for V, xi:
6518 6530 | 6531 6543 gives 0.139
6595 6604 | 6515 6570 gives 0.044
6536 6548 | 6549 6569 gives 0.007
